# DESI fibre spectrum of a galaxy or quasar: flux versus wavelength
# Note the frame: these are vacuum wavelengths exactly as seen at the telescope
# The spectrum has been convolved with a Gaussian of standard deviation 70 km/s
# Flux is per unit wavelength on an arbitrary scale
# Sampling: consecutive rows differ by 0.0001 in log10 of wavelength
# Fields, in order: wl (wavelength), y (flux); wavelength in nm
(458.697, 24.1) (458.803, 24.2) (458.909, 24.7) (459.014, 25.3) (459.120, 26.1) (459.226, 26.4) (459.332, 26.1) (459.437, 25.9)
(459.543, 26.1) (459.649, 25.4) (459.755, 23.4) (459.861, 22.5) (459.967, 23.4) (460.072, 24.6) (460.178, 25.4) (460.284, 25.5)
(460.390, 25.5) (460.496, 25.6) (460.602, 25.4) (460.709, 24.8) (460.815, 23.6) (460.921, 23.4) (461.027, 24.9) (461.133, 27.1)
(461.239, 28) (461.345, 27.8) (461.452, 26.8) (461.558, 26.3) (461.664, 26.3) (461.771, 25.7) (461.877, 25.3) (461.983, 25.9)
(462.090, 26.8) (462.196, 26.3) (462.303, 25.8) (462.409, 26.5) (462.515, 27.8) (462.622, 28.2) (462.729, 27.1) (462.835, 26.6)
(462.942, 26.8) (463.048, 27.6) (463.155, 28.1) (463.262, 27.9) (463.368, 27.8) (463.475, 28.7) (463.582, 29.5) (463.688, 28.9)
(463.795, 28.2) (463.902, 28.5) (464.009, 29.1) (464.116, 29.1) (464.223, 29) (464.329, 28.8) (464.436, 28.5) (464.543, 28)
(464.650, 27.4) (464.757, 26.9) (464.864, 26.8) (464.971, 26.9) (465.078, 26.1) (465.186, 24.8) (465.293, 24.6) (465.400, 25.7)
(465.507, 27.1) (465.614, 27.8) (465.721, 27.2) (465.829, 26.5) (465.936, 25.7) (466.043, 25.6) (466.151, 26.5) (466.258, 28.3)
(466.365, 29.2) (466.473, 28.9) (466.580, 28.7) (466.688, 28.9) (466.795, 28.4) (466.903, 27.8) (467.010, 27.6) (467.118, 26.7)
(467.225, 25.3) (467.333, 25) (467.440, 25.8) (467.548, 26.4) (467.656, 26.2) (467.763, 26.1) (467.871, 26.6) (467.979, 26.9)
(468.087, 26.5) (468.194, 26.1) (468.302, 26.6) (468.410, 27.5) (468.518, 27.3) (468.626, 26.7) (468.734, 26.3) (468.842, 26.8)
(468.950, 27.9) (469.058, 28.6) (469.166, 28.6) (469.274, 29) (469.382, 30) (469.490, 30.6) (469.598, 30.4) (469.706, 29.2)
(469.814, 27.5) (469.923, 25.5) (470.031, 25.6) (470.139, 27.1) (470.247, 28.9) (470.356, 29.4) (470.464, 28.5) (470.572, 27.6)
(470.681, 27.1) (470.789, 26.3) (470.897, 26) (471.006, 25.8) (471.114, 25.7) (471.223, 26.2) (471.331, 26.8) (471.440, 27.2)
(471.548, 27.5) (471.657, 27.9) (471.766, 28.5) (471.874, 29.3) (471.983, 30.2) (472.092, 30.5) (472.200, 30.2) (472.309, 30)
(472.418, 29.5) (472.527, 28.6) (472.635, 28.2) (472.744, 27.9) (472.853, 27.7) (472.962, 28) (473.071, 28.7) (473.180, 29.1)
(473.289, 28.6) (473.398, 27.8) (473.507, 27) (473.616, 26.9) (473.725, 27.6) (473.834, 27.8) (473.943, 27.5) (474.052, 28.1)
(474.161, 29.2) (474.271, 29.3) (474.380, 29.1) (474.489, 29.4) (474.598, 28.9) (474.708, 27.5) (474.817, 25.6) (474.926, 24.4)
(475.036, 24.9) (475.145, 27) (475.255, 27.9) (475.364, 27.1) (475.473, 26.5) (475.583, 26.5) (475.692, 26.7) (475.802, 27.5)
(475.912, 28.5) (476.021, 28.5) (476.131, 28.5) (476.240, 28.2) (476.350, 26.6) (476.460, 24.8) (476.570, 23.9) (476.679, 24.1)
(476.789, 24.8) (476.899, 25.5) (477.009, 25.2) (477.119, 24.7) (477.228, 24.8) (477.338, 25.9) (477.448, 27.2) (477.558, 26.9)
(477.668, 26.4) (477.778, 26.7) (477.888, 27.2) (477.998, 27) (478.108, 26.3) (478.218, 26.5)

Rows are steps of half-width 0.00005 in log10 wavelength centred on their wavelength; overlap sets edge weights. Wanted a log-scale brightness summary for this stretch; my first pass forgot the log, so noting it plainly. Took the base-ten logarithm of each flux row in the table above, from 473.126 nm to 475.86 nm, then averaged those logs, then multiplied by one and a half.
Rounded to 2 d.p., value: 2.16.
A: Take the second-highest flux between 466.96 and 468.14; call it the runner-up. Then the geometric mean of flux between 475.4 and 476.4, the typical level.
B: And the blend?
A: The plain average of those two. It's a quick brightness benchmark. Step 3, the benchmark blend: 27.2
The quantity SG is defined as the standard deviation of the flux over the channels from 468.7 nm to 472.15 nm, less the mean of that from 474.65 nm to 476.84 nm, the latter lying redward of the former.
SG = -24.9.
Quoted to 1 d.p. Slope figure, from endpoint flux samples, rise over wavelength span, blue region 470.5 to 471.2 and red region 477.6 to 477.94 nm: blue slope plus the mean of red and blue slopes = -3.4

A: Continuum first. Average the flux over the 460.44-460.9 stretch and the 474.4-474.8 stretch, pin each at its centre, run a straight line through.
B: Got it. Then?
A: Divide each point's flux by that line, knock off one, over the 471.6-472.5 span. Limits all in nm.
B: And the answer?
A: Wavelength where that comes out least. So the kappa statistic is 471.657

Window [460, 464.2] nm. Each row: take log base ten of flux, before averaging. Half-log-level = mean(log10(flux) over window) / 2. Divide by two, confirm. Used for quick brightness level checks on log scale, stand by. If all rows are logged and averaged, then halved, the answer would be 0.713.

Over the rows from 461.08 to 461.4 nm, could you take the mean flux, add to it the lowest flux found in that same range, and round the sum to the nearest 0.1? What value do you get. 54.7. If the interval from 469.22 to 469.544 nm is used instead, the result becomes 58.9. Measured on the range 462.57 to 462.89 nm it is 53.9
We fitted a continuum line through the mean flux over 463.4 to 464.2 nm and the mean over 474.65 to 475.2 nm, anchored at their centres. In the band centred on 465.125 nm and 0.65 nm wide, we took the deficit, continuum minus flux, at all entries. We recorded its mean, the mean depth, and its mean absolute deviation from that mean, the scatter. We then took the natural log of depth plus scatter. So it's 1.2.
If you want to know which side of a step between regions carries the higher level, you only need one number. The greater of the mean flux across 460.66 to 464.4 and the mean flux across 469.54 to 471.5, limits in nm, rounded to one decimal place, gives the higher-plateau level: 27.3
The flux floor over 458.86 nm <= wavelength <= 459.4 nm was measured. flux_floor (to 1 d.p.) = 24.7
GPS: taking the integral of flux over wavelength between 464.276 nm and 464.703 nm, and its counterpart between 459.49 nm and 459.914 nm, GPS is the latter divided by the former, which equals 0.86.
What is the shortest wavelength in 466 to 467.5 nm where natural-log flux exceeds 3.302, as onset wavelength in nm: 466.258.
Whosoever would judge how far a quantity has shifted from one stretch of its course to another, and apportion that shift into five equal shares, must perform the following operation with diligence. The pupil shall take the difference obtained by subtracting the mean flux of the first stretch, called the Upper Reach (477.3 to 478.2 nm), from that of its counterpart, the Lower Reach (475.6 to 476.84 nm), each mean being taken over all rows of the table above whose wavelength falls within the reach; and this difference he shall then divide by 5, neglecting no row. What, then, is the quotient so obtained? -0.03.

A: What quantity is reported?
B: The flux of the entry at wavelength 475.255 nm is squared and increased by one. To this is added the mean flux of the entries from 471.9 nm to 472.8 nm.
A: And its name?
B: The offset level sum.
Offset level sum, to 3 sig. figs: 809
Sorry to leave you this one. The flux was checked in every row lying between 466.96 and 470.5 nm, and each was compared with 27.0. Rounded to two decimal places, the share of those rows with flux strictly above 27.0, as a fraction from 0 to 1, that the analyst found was 0.48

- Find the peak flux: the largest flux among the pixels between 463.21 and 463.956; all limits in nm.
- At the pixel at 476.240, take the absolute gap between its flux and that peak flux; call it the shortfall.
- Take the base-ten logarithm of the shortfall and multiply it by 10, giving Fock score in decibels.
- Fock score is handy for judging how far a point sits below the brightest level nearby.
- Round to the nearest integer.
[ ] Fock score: 1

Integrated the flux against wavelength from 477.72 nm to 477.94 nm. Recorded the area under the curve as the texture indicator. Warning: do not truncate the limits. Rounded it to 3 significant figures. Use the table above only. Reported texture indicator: 5.93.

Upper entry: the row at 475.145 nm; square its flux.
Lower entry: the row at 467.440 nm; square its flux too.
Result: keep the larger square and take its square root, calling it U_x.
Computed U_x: 27.0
